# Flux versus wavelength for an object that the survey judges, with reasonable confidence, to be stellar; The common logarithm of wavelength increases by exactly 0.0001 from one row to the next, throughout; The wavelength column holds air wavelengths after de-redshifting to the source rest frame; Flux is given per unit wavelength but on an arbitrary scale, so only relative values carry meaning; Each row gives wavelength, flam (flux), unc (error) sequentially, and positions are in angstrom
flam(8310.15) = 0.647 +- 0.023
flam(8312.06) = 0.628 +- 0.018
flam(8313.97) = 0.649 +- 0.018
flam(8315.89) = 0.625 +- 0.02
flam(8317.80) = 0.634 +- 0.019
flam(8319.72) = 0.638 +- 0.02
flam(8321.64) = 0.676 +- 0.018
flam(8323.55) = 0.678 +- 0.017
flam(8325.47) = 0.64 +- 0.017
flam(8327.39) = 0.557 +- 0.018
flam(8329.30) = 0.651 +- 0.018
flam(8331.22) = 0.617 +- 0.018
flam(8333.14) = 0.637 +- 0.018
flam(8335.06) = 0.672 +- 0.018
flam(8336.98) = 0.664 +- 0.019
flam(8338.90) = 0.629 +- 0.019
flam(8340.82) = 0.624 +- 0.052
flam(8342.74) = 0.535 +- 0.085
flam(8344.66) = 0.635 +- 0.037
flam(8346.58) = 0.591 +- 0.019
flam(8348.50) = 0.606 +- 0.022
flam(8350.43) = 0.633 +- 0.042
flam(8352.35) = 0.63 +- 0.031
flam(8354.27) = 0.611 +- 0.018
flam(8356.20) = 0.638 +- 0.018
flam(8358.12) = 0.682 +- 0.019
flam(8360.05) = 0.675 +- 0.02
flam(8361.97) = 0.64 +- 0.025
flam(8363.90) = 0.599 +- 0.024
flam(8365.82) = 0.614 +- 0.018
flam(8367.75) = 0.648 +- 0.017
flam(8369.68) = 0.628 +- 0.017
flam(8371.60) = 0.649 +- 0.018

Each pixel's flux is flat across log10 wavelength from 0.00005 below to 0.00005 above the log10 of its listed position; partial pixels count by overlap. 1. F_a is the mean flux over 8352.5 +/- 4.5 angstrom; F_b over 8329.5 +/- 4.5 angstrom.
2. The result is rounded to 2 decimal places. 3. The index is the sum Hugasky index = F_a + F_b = 1.24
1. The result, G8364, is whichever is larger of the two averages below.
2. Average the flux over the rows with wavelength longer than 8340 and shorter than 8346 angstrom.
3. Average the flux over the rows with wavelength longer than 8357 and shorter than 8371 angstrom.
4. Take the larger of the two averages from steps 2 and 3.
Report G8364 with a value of 0.641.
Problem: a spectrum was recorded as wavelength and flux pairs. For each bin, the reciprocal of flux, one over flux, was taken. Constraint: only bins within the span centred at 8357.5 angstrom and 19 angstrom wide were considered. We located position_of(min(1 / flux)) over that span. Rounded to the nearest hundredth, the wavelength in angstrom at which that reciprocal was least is 8358.12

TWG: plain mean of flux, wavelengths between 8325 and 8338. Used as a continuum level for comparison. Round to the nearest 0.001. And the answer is 0.634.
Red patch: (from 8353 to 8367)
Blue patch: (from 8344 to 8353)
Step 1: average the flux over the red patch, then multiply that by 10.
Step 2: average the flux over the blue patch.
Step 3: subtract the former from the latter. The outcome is -5.75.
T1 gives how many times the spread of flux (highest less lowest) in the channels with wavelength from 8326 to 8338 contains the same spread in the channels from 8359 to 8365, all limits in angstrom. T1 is 1.5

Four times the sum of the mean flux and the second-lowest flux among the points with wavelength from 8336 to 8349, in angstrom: 4.81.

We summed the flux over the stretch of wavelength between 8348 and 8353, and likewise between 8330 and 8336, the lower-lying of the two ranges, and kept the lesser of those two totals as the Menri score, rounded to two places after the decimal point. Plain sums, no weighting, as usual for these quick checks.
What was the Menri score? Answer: 1.87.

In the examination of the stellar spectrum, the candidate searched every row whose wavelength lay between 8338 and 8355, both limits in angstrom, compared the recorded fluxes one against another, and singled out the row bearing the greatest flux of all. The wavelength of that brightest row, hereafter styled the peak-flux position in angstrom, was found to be 8344.66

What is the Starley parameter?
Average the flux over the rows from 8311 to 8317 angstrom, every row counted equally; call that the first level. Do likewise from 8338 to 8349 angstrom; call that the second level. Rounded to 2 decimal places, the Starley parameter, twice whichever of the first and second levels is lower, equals 1.21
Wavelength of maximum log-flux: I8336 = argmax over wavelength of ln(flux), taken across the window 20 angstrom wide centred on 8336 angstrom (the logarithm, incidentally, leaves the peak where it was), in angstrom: 8335.06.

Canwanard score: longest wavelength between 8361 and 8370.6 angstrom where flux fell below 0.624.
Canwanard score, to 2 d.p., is 8365.82 angstrom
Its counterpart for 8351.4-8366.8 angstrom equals 8365.82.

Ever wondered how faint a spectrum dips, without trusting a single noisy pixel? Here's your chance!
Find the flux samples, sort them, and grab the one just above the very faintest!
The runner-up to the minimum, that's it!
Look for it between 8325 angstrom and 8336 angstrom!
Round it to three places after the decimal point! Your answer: 0.617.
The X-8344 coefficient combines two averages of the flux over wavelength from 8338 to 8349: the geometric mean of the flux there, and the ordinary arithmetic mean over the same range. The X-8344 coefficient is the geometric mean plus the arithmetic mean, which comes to 1.21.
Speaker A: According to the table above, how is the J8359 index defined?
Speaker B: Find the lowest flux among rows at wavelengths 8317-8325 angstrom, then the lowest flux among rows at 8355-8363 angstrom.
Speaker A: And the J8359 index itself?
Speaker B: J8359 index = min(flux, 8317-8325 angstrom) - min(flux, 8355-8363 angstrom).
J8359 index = 0.00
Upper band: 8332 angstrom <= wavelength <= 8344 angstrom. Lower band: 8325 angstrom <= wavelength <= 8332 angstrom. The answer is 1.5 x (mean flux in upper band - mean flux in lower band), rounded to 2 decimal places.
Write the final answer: 0.02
